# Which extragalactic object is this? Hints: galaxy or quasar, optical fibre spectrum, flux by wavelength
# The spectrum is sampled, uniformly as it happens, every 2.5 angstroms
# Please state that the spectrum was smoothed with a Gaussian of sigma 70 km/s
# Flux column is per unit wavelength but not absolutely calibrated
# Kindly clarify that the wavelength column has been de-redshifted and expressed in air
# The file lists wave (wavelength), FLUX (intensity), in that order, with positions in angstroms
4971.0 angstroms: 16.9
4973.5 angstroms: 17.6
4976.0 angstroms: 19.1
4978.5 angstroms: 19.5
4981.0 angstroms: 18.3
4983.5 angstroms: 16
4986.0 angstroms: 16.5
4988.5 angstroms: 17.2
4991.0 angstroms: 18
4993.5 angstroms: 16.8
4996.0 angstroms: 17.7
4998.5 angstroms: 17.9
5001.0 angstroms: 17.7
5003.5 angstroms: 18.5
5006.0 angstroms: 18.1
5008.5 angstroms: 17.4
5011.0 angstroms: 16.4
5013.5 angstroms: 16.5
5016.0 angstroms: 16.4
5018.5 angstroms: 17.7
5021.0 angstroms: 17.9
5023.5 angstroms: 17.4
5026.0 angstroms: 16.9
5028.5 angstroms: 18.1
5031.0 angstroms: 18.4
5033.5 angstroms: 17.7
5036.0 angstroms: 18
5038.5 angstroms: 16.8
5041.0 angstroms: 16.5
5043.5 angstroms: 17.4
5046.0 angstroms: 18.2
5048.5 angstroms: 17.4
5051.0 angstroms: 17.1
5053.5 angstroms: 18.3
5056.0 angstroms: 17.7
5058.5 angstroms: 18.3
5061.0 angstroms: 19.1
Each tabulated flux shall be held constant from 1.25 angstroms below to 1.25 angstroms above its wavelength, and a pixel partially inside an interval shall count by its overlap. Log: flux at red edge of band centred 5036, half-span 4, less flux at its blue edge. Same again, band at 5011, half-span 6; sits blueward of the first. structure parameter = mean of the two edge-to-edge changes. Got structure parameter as -1.3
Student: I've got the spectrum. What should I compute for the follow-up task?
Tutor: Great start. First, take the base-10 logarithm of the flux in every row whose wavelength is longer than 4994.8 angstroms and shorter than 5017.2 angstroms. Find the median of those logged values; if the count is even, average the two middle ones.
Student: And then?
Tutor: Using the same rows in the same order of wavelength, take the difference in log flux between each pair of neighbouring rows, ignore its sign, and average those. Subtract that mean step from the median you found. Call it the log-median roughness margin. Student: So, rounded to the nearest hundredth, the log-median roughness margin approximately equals 1.24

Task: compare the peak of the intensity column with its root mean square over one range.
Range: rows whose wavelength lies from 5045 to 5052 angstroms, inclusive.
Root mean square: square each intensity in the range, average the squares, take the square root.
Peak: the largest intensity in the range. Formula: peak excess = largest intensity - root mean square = 0.63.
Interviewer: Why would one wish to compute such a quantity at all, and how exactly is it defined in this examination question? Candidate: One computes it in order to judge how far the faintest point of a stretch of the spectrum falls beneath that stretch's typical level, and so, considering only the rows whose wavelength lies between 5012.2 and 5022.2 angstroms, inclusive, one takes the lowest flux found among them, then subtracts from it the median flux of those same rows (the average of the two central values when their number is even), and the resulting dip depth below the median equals -0.70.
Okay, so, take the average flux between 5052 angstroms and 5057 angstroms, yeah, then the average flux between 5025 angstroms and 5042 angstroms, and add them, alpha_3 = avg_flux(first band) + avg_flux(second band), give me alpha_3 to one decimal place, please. 35.5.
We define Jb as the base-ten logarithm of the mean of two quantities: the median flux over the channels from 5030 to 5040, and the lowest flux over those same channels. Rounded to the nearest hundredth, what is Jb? 1.24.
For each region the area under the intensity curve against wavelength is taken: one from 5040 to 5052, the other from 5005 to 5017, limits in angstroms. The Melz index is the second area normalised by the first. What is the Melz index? 0.98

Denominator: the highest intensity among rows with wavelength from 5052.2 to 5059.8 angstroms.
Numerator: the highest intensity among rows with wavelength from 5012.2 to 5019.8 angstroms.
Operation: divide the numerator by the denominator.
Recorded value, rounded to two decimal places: 0.97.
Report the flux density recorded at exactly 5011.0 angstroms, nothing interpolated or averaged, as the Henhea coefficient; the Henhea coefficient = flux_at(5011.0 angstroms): 16.4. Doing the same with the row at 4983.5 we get 16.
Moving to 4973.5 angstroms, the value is 17.6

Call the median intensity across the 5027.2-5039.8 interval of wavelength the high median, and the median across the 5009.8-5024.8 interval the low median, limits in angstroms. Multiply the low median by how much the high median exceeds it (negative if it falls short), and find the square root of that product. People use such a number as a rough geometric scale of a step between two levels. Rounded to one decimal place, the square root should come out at 4.2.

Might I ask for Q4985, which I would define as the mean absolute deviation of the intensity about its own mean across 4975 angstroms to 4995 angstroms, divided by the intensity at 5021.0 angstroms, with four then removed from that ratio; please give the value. -3.94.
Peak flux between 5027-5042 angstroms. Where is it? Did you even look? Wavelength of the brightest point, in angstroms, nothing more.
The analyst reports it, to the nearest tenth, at 5031.0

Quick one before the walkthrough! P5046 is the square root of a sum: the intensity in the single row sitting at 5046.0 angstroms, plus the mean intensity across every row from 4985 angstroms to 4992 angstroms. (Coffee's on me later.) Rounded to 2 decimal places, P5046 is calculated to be 5.95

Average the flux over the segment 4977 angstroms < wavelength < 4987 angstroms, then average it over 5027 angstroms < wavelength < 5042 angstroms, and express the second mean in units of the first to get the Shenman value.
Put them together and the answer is 1.00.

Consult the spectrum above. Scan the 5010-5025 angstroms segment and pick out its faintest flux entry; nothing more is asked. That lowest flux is 16.4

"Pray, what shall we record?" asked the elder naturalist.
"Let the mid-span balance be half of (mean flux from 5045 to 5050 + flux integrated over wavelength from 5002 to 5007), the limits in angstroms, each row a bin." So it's 54.6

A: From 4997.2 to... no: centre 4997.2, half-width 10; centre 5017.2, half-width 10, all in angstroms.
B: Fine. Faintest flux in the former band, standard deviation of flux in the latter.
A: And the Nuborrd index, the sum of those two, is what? 17.4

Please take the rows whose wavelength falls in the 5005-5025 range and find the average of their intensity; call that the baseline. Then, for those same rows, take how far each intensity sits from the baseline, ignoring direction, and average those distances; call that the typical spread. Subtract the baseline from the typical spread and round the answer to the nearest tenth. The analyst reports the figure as -16.6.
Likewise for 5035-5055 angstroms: -16.9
